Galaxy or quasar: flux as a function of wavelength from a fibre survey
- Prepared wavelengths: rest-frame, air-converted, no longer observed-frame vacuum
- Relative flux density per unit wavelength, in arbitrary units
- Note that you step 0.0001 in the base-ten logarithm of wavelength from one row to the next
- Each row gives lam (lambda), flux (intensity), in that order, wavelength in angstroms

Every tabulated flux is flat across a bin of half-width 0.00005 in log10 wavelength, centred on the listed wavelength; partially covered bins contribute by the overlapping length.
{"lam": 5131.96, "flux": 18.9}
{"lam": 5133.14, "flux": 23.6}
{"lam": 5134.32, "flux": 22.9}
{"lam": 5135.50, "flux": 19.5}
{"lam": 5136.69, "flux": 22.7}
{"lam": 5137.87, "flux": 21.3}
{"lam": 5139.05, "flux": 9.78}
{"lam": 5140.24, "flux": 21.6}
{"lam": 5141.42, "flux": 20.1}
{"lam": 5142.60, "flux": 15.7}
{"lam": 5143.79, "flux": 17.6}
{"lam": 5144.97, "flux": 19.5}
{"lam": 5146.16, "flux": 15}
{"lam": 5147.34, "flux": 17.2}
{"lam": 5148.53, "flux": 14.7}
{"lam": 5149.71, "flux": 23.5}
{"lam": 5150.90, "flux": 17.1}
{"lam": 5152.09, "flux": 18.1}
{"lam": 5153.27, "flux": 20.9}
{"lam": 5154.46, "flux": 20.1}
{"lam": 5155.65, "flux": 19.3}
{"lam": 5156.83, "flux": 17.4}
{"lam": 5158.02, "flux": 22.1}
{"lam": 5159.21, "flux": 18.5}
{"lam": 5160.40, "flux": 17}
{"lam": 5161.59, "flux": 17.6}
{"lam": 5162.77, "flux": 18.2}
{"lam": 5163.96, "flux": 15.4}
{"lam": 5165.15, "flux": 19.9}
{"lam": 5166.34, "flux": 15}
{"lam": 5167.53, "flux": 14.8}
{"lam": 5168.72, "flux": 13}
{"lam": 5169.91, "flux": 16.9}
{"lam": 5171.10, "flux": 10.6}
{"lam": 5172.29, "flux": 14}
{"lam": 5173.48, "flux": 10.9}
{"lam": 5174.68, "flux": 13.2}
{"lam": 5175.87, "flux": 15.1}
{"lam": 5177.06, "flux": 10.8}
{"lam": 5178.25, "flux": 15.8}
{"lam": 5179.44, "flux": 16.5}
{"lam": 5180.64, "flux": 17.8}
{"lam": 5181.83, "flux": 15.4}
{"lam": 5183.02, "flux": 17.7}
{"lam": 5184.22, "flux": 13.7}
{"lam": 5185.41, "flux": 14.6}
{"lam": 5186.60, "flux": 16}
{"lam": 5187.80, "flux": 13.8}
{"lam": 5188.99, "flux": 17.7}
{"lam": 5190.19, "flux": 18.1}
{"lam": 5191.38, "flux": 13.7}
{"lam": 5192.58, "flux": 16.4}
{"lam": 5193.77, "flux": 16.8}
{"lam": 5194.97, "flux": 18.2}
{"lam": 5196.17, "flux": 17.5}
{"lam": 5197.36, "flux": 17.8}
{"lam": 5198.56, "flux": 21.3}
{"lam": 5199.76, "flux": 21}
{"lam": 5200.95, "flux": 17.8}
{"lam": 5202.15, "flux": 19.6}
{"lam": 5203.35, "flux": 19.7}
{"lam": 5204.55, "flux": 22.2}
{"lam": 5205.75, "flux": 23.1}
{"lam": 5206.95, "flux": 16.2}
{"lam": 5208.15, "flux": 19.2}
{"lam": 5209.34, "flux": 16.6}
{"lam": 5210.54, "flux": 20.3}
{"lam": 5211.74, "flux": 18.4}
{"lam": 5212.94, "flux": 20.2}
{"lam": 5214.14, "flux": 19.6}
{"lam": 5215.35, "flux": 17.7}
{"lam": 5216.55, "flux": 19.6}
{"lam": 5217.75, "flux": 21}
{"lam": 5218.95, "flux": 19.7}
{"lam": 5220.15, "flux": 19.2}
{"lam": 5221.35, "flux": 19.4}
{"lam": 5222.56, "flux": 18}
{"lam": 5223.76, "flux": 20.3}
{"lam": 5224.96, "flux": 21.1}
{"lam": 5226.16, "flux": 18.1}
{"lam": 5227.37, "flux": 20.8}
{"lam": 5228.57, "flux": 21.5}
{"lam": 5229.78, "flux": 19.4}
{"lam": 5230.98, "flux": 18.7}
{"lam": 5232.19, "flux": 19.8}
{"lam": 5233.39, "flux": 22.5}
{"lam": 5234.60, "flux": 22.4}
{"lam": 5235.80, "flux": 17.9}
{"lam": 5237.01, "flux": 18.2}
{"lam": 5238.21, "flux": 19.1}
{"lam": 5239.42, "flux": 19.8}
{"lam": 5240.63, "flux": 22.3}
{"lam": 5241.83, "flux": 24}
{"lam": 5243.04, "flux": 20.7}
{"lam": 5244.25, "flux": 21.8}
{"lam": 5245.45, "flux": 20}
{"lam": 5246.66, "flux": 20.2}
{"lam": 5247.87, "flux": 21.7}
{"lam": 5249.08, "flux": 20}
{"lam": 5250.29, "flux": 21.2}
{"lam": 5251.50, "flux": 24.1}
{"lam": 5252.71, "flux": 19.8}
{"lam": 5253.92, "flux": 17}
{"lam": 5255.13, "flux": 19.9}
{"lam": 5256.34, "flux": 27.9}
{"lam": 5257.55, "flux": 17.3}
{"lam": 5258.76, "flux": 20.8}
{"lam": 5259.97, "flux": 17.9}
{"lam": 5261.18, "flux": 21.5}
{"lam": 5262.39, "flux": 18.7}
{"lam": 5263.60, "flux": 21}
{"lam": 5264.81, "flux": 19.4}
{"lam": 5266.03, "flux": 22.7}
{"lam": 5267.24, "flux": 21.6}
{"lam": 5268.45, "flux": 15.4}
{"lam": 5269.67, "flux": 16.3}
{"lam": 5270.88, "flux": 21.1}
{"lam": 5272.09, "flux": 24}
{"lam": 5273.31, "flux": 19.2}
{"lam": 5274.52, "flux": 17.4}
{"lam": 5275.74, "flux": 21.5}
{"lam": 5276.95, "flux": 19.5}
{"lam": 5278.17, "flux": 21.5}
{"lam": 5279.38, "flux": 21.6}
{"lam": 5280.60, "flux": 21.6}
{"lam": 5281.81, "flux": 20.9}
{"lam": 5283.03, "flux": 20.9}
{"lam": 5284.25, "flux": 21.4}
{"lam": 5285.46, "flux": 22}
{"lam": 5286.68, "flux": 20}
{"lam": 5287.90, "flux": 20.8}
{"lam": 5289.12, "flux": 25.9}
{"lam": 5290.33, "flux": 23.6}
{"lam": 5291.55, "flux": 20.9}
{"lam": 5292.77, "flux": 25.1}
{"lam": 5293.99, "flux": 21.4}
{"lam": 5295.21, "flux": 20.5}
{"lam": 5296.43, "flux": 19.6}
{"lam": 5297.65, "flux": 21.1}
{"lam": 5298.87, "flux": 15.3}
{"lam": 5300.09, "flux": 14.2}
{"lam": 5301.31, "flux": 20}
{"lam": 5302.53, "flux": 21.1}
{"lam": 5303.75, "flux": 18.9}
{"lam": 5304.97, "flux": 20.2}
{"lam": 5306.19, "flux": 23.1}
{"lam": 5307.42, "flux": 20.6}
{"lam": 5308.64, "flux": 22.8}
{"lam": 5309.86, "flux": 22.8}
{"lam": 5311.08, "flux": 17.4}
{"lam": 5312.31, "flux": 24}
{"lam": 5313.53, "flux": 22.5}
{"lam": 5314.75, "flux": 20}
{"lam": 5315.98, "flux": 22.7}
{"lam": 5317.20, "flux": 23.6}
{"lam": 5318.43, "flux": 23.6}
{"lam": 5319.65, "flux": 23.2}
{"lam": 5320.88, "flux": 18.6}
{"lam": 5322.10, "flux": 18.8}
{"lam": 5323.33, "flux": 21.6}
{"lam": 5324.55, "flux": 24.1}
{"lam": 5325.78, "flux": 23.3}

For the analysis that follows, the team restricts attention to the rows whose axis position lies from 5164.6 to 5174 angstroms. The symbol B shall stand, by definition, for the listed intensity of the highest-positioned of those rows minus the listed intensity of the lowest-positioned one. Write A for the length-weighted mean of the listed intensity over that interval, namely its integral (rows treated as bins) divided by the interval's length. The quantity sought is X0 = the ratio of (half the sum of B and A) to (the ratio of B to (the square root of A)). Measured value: -1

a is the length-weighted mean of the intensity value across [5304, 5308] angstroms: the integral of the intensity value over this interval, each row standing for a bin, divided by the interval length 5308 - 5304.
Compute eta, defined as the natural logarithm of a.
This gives 3.05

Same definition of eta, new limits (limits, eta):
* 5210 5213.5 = 2.98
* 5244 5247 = 3.03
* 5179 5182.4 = 2.81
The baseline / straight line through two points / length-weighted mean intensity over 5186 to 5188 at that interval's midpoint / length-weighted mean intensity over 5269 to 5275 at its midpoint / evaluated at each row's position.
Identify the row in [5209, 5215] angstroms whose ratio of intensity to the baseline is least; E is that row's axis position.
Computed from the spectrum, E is 5209.34 angstroms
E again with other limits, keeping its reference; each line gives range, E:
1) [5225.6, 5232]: 5226.16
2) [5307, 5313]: 5311.08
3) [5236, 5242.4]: 5237.01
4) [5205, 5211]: 5206.95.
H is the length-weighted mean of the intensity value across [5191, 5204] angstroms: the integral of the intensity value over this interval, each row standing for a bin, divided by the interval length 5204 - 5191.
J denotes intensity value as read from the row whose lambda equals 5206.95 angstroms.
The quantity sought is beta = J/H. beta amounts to 0.89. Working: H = 18.2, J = 16.2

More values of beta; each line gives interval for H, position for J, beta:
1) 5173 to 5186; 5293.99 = 1.45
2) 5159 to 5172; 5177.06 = 0.68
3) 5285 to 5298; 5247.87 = 0.99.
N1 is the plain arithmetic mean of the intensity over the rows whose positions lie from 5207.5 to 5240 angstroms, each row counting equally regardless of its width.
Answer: 19.6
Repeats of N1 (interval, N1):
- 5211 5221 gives 19.4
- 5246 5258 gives 20.9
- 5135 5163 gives 18.5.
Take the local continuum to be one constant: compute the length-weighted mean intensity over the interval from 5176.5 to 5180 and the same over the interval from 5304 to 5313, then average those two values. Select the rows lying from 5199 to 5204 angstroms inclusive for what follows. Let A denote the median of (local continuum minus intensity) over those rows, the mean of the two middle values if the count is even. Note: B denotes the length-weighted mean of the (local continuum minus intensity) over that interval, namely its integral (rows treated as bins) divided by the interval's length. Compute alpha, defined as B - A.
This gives 0.04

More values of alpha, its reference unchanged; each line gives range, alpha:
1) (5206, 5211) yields -0.46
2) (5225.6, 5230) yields 0.09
